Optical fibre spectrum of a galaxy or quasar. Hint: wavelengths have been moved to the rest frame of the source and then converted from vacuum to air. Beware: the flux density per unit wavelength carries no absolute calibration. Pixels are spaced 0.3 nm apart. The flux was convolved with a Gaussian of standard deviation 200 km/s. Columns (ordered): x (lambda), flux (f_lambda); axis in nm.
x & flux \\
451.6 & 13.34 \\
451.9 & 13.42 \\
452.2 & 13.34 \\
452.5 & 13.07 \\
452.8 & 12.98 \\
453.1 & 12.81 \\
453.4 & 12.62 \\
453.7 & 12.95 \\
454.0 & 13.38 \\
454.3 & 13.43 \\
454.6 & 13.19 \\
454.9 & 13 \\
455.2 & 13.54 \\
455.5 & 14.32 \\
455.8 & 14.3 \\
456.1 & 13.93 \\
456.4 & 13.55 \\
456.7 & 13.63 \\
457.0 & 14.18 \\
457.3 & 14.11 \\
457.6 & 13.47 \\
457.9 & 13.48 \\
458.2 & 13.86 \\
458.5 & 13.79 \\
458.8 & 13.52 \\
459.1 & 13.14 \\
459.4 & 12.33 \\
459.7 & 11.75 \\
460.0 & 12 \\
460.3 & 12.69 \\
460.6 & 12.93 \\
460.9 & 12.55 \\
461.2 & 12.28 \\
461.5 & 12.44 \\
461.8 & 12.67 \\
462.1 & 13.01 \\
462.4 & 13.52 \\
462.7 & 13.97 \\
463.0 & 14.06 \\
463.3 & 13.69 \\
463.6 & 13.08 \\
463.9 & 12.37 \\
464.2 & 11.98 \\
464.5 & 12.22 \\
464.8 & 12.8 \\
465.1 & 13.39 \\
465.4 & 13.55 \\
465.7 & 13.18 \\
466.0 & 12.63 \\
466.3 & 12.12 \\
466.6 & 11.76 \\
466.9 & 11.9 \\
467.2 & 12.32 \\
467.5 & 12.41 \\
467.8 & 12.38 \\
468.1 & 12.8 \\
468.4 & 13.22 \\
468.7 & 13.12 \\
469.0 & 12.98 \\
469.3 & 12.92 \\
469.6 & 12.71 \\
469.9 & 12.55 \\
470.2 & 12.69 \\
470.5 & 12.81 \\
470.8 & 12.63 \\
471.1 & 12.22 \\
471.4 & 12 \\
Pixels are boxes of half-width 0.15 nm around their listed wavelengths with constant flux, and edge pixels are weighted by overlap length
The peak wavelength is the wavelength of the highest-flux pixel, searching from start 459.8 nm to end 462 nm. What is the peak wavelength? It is 460.6 nm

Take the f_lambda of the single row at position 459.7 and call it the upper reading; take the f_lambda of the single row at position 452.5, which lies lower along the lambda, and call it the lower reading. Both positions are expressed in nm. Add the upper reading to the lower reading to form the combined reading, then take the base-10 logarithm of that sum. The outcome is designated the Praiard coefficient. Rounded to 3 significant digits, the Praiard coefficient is 1.39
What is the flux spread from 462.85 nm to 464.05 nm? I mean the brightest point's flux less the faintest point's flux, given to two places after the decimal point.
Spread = 1.69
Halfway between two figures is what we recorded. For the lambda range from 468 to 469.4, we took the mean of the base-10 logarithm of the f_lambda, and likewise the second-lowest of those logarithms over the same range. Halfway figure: 1.113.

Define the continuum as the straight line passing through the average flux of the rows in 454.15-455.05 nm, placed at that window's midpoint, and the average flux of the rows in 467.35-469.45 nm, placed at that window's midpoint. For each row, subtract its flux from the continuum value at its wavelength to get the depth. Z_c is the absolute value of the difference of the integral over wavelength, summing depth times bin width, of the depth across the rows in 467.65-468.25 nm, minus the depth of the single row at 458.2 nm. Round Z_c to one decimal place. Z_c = 0.9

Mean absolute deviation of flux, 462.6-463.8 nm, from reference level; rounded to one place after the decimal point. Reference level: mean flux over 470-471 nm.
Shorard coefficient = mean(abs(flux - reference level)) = 1.0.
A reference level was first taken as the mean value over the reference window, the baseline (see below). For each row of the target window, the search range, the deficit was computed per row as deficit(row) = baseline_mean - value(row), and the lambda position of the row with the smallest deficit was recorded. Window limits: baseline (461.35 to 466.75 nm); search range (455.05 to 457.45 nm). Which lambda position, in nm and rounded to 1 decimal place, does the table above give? 455.5 nm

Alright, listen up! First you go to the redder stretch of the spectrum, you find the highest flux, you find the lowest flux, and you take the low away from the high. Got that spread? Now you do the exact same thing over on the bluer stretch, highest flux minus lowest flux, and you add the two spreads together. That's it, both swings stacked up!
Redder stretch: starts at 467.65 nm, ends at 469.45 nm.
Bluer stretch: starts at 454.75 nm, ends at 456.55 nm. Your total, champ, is 2.16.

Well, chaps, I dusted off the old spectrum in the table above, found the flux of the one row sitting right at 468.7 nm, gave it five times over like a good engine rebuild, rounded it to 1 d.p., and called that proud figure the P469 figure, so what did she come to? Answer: 65.6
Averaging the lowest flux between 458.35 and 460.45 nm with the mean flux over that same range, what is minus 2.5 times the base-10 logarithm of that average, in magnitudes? -2.720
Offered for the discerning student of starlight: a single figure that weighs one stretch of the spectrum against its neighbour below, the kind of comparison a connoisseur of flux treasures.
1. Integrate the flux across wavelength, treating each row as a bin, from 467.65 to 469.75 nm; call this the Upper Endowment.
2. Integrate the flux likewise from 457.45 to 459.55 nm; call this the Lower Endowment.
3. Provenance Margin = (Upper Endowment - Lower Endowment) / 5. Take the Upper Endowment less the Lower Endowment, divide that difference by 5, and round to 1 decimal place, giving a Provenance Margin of -0.2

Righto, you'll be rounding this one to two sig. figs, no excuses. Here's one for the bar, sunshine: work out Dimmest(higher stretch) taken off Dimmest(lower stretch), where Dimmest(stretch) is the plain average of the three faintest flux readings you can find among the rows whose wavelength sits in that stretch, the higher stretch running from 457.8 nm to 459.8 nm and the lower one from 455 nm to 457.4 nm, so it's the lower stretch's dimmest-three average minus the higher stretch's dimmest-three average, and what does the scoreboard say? 1.2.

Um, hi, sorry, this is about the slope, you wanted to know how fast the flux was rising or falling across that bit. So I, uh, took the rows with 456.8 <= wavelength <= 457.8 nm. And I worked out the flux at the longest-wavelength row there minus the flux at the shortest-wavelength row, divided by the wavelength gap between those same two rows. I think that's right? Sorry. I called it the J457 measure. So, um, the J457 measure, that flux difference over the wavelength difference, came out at -1.2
